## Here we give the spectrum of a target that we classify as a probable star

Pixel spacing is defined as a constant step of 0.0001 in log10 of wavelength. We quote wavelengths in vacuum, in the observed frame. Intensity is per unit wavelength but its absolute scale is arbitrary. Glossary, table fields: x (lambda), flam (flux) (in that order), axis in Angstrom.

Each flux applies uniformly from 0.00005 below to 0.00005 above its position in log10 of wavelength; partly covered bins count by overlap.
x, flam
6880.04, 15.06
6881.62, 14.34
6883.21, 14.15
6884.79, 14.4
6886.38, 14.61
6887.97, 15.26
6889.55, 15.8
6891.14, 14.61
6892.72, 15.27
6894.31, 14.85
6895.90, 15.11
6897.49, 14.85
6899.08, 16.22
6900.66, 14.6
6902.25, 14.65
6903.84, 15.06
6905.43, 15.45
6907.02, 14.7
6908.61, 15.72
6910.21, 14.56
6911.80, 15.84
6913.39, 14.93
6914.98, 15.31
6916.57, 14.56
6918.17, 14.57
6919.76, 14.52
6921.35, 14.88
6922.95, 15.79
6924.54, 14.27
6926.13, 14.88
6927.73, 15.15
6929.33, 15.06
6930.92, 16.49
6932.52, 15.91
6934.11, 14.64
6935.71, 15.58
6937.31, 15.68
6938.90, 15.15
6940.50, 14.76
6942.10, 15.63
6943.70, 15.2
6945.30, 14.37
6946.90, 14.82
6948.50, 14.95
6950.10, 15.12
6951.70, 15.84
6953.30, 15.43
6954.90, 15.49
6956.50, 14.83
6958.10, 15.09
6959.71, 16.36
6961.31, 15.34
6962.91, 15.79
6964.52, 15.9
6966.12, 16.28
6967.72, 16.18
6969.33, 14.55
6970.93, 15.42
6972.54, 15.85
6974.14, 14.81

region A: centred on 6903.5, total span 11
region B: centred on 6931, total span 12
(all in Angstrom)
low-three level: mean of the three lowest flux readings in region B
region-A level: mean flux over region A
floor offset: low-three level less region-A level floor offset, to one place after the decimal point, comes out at -0.3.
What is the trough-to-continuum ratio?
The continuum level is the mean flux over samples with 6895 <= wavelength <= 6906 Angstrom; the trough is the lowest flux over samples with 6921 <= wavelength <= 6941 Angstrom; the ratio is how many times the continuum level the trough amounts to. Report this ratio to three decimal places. 0.943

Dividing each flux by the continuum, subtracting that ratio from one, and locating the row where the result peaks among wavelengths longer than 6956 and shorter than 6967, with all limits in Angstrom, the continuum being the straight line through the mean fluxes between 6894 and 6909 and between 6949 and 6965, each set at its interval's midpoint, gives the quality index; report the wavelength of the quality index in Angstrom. 6956.50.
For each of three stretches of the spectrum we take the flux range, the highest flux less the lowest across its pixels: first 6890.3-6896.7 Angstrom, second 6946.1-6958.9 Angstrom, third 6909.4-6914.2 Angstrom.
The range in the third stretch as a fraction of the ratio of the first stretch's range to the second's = 2.0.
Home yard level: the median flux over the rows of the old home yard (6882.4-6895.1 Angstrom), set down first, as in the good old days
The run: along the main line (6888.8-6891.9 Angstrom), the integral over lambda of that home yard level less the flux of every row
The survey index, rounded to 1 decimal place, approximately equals -1.5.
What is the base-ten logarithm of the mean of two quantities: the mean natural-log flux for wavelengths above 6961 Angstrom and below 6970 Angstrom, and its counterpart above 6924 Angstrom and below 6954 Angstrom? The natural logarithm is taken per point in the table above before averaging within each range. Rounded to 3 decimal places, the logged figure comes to 0.437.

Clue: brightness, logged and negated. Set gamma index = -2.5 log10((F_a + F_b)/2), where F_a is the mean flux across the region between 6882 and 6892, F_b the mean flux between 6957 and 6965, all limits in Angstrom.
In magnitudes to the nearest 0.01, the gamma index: -2.96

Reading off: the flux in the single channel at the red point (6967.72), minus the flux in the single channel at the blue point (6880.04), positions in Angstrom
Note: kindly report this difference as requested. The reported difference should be 1.1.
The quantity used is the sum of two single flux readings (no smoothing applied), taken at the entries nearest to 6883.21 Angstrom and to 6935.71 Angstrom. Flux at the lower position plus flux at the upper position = 29.7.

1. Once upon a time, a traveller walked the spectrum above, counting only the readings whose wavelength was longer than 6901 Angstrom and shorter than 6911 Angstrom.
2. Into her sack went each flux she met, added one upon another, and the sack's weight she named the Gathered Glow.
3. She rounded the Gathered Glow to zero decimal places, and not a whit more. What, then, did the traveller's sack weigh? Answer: 90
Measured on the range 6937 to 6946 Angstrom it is 91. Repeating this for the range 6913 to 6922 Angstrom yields 89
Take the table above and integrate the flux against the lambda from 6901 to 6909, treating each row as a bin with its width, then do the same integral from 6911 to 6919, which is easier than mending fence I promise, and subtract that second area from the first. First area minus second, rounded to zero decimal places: 0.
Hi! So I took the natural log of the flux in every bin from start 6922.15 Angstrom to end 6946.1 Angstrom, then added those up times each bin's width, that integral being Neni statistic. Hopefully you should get 65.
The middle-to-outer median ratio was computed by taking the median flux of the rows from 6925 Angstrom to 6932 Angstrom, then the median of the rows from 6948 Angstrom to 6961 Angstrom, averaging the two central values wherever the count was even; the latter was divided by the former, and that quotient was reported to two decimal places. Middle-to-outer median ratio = 1.01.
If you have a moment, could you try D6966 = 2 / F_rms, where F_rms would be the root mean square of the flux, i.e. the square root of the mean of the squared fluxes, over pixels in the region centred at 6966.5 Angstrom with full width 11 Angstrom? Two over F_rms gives 0.128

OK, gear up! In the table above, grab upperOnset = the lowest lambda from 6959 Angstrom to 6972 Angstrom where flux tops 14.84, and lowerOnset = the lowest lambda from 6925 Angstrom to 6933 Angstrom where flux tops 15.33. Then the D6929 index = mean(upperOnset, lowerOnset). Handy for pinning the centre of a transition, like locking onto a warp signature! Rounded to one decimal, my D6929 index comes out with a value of 6945.3 Angstrom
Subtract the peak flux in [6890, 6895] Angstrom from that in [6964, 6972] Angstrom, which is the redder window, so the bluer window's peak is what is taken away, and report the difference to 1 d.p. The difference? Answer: 1.0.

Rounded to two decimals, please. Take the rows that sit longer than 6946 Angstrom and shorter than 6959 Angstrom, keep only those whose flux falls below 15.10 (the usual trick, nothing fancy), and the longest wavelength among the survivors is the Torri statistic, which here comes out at 6958.10 Angstrom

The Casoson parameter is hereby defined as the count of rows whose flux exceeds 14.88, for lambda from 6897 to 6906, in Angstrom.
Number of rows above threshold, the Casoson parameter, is 3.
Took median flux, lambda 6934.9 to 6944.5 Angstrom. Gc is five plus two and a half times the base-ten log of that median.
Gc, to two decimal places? 7.97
